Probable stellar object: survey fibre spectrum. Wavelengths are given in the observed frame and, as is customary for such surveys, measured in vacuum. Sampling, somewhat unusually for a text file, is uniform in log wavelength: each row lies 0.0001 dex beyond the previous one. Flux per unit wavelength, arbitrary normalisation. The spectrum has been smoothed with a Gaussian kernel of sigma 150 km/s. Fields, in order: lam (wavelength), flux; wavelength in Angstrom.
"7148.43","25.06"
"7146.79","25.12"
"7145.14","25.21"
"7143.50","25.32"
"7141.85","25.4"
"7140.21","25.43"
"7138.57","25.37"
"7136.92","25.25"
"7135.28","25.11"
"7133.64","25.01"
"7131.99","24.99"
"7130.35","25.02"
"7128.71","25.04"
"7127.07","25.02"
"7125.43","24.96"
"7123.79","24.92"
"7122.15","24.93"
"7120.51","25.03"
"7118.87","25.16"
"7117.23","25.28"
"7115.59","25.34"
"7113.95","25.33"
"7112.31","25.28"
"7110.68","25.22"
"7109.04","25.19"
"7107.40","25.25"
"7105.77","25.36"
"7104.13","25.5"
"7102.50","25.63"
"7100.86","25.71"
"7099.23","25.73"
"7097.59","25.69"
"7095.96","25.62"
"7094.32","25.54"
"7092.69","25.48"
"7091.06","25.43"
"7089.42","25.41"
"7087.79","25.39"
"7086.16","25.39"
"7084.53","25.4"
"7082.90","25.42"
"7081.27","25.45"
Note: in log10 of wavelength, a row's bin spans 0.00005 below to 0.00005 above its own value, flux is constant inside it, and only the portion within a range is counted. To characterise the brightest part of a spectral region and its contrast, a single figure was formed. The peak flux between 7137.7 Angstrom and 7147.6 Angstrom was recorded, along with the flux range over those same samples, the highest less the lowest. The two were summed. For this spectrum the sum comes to 25.7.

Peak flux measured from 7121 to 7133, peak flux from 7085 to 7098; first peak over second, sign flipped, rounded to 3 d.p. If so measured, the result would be -0.975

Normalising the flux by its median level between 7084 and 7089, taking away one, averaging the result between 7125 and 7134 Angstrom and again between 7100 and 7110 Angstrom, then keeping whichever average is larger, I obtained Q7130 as 0.002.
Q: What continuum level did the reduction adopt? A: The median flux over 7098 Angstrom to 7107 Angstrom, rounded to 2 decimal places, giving 25.63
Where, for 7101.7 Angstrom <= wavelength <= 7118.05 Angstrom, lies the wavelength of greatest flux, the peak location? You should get 7102.50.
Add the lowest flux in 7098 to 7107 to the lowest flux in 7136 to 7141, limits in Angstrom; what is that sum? 50.6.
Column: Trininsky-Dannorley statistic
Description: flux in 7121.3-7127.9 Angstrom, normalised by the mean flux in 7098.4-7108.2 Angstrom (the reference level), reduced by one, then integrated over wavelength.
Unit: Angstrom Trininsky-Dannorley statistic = -0.15 Angstrom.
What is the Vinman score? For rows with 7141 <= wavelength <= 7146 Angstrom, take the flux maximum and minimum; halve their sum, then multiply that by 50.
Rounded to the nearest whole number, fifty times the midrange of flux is 1265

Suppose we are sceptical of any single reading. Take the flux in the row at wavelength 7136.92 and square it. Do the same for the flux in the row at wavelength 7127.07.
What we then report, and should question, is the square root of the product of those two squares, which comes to 632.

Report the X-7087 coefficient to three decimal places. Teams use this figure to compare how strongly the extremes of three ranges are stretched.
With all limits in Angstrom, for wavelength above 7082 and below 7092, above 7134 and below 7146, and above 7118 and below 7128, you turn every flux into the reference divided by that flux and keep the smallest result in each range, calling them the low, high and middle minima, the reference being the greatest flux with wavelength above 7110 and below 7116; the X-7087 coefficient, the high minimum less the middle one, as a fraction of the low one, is -0.011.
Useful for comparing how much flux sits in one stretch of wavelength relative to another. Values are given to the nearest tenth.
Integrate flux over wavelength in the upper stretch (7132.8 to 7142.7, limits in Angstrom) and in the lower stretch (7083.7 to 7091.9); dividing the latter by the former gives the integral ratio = 0.8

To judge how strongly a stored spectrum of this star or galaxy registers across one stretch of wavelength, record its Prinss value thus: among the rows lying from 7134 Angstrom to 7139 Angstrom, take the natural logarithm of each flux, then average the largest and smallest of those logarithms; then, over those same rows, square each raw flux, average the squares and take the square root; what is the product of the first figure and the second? 81.5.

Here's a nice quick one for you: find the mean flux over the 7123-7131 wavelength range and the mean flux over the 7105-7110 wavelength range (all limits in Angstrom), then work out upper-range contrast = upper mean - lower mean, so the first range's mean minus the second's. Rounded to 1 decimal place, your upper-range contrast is -0.3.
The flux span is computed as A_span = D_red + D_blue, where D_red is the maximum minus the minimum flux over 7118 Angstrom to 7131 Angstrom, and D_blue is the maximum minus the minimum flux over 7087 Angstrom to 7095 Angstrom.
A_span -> 0.39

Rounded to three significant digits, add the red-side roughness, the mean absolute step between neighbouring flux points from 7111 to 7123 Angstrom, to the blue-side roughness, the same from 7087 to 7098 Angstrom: 0.128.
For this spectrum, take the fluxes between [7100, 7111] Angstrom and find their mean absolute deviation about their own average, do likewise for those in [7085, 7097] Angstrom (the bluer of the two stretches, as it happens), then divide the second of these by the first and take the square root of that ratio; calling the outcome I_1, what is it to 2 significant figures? 0.63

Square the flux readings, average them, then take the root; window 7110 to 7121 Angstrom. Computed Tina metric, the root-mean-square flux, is 25.23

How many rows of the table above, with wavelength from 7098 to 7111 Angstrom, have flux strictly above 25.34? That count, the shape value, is 5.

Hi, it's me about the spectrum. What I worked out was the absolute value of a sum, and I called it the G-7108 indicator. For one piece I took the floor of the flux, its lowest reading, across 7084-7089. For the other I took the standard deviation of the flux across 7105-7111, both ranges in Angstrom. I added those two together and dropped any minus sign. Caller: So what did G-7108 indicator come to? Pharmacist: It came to 25.5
